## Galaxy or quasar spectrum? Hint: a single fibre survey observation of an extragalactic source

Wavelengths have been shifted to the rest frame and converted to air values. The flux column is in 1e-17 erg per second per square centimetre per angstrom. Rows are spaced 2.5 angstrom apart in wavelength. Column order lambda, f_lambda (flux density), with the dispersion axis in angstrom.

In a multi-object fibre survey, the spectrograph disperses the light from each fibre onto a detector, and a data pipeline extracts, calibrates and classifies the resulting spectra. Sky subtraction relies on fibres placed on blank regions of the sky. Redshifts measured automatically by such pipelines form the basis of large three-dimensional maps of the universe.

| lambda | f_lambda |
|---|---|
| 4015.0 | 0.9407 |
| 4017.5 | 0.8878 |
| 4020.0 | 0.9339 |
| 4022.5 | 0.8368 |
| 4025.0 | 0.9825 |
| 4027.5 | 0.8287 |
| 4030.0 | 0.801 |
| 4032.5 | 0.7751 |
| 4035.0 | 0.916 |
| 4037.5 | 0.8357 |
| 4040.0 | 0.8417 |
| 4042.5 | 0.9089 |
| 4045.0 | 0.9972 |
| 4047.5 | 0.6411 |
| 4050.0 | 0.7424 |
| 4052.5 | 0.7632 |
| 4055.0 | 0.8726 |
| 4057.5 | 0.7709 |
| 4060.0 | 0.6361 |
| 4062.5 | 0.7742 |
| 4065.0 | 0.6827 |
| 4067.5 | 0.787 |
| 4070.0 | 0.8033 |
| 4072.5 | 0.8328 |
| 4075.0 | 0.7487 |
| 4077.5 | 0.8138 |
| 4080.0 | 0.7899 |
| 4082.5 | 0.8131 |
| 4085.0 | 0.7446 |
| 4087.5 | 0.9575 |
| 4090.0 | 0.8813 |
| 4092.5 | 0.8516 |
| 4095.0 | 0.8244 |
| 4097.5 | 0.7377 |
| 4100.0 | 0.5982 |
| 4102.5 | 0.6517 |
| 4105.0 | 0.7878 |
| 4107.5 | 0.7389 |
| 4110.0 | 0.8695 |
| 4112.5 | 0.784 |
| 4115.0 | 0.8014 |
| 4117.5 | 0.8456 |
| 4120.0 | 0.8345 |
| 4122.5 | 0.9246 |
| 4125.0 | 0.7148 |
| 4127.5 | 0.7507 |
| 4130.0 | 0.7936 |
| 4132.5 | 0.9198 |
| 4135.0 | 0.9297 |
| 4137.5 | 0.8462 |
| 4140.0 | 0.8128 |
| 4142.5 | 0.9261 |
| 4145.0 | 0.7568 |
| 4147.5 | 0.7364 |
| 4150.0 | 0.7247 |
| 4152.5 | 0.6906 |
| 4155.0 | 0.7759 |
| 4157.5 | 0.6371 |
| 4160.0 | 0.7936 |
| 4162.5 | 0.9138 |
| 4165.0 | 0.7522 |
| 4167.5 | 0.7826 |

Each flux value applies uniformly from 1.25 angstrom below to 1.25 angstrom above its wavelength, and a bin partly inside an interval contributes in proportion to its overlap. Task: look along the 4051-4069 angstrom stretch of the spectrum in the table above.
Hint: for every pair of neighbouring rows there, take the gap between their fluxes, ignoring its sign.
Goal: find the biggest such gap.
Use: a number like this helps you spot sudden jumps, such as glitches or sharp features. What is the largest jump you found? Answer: 0.14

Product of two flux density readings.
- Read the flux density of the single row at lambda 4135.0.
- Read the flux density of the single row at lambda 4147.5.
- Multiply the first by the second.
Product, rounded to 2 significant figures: 0.68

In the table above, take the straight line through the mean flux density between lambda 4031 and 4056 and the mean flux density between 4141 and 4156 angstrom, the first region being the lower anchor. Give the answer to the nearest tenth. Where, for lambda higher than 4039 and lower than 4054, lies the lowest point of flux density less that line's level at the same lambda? 4047.5 angstrom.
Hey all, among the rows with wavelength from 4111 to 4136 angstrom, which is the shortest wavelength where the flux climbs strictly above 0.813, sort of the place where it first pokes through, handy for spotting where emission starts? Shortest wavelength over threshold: 4117.5 angstrom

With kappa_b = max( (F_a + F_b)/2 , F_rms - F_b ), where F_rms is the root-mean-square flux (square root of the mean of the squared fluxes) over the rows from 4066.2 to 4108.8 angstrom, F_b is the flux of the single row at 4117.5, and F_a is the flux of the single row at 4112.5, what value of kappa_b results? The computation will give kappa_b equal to 0.81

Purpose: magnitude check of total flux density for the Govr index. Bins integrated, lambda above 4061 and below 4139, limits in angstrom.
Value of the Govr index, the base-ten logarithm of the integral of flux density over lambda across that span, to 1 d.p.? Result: 1.8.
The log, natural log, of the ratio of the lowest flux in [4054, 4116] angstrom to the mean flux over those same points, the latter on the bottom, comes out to -0.27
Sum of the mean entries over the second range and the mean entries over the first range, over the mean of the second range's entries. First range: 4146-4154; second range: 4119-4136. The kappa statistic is 1.86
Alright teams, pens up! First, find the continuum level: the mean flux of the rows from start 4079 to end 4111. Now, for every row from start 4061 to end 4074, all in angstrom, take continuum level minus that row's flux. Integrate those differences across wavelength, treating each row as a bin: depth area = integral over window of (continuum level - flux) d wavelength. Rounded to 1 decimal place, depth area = 0.2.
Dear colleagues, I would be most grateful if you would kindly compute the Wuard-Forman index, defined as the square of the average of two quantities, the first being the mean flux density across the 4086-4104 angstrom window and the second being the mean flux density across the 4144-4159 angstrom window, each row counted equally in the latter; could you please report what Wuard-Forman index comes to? 0.567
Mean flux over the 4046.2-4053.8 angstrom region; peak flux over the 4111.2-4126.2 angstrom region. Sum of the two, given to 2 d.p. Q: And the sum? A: 1.64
